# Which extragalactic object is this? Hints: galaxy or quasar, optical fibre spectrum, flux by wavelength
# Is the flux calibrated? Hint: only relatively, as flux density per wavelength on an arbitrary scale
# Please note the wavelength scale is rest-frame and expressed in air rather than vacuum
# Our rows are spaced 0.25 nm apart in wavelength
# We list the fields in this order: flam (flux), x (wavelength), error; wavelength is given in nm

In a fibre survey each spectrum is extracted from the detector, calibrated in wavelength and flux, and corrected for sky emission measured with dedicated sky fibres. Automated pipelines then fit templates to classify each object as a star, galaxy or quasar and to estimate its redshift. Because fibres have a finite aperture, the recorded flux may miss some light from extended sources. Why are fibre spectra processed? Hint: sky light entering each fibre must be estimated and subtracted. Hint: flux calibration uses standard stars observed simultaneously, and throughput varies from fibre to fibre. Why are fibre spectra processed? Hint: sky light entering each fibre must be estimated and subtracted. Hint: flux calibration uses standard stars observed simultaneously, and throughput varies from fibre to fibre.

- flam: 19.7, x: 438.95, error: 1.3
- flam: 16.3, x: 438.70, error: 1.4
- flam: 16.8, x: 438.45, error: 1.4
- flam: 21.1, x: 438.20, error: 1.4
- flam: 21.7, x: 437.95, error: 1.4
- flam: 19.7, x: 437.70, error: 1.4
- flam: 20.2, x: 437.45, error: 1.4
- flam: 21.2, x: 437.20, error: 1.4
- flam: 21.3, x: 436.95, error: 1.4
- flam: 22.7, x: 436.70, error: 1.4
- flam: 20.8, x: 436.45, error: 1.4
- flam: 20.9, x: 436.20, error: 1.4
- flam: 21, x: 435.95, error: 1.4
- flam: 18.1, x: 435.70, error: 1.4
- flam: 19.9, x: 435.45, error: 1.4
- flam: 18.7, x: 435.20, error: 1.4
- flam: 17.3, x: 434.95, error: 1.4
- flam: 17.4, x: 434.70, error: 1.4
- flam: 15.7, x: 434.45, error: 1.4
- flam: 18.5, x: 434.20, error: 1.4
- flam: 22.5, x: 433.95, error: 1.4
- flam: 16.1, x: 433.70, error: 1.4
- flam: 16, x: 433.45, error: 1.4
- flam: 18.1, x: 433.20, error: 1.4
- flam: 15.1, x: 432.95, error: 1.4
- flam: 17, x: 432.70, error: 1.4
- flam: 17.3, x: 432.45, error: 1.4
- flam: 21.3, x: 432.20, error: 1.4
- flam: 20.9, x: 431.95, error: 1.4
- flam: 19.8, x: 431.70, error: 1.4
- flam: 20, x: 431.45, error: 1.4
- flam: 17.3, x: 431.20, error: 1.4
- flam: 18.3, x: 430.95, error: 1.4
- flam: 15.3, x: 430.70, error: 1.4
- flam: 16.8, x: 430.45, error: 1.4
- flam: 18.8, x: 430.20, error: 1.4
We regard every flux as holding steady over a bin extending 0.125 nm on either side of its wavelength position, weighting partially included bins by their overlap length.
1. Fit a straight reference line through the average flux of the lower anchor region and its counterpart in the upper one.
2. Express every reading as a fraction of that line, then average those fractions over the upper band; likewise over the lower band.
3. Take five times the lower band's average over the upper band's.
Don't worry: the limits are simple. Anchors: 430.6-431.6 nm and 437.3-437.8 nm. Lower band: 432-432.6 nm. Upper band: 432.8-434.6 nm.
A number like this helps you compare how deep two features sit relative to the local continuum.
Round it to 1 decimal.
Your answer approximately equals 5.7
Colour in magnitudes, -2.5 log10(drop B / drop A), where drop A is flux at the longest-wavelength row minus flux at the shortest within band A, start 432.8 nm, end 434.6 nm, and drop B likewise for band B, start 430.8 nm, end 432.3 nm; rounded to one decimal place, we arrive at -1.7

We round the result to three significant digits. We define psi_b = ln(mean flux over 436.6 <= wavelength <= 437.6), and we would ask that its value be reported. 3.06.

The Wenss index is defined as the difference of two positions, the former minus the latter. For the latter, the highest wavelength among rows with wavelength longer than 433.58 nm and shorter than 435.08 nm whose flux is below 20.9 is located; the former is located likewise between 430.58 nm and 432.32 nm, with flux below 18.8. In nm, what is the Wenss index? -3.75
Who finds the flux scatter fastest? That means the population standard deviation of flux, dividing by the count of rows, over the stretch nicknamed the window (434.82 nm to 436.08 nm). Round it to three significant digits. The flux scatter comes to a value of 1.31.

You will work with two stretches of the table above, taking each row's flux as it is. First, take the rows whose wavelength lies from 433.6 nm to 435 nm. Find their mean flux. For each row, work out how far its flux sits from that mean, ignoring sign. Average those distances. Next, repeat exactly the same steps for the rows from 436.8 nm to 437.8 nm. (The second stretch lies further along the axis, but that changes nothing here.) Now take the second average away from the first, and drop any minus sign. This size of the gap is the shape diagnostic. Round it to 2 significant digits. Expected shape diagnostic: 1.1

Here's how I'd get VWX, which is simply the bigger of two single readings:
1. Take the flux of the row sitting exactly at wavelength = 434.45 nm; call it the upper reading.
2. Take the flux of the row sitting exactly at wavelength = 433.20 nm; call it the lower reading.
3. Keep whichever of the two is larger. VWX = 18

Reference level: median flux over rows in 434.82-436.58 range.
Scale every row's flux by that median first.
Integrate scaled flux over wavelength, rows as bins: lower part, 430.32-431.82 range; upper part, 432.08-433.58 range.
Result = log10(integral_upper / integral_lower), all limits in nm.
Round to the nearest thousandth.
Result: -0.011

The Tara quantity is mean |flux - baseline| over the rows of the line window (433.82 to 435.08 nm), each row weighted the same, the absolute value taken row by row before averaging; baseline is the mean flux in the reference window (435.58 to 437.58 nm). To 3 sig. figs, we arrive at 3.19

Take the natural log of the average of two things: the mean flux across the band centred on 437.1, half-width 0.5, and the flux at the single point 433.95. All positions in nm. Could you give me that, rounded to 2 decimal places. 3.09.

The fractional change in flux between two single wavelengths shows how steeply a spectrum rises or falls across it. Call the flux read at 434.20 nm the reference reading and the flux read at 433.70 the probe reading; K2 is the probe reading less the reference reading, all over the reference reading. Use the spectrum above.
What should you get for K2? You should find -0.13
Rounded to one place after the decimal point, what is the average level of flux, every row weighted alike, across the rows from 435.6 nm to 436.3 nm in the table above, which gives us 20.0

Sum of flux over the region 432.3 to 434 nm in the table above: 122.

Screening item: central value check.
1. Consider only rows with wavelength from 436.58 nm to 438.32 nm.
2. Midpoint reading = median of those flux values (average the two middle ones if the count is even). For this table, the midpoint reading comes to 21.2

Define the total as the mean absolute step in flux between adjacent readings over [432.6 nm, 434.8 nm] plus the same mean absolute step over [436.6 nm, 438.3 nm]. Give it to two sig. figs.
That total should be 3.7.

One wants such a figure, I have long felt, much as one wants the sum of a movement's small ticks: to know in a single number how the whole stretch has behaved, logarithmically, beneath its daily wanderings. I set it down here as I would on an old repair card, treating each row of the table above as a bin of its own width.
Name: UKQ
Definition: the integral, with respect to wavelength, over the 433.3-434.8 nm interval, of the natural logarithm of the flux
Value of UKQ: 4.30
